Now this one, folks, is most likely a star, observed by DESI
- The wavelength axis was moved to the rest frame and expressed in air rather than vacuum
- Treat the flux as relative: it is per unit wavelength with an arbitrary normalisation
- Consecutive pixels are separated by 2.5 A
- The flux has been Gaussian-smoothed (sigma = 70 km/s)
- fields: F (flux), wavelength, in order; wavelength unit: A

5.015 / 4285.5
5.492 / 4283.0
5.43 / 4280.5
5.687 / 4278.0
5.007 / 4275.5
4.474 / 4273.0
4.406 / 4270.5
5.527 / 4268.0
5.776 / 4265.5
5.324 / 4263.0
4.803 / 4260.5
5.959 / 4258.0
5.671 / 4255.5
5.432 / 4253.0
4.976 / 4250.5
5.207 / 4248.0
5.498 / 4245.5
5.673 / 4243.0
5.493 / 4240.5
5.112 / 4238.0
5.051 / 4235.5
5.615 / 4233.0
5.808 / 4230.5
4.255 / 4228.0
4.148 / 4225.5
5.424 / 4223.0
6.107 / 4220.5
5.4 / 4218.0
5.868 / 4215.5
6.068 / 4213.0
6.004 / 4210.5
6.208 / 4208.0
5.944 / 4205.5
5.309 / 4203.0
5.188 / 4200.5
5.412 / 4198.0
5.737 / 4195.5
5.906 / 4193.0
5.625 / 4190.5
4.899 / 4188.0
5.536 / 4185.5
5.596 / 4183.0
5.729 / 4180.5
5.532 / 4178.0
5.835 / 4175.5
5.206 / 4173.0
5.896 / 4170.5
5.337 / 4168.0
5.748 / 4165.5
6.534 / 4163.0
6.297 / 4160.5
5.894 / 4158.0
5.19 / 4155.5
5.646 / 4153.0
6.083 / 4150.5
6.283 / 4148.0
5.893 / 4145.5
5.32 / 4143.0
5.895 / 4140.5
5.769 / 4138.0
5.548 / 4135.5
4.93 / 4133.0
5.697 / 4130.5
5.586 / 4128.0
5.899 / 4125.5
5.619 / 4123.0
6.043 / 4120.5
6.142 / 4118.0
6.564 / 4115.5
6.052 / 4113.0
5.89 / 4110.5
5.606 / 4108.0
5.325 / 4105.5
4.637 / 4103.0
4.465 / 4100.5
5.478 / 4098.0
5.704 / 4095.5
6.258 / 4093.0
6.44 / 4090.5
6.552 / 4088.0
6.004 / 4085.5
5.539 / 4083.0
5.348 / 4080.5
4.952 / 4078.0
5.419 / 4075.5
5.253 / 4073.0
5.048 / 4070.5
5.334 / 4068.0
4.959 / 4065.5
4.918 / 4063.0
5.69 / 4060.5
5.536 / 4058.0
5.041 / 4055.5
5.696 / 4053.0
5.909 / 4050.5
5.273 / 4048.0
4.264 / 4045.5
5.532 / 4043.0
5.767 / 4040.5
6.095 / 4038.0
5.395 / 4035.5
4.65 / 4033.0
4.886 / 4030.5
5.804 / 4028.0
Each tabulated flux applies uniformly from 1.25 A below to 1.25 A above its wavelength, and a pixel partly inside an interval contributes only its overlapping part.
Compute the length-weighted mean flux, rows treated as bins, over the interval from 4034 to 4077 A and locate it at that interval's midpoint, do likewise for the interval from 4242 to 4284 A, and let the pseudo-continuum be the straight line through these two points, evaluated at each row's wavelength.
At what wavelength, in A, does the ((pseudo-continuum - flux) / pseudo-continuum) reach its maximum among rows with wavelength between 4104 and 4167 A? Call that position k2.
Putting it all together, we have 4133.0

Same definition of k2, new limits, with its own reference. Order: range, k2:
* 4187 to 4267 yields 4225.5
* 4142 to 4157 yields 4155.5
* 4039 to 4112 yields 4045.5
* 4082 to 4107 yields 4100.5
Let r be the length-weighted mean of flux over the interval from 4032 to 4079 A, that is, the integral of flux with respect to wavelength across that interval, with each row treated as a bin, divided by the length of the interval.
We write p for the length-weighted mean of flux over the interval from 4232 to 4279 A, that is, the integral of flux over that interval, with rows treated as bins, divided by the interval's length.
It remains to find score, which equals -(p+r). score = -10.6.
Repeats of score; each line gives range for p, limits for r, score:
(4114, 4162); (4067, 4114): -11.4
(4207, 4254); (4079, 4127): -11.2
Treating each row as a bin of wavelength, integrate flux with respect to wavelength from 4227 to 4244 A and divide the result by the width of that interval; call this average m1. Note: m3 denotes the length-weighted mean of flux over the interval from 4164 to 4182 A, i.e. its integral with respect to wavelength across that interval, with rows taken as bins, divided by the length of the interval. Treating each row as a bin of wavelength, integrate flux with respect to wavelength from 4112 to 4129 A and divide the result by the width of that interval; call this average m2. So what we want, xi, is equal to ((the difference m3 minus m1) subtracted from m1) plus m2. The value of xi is 10.96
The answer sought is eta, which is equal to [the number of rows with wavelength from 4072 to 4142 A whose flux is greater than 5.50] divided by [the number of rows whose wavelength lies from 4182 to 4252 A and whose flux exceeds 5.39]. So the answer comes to 1.0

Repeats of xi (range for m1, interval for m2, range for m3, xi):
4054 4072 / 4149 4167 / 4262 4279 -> 11.20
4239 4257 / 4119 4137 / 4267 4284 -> 11.34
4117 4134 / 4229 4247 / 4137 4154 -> 11.01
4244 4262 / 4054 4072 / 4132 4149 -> 10.30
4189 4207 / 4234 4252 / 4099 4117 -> 10.96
